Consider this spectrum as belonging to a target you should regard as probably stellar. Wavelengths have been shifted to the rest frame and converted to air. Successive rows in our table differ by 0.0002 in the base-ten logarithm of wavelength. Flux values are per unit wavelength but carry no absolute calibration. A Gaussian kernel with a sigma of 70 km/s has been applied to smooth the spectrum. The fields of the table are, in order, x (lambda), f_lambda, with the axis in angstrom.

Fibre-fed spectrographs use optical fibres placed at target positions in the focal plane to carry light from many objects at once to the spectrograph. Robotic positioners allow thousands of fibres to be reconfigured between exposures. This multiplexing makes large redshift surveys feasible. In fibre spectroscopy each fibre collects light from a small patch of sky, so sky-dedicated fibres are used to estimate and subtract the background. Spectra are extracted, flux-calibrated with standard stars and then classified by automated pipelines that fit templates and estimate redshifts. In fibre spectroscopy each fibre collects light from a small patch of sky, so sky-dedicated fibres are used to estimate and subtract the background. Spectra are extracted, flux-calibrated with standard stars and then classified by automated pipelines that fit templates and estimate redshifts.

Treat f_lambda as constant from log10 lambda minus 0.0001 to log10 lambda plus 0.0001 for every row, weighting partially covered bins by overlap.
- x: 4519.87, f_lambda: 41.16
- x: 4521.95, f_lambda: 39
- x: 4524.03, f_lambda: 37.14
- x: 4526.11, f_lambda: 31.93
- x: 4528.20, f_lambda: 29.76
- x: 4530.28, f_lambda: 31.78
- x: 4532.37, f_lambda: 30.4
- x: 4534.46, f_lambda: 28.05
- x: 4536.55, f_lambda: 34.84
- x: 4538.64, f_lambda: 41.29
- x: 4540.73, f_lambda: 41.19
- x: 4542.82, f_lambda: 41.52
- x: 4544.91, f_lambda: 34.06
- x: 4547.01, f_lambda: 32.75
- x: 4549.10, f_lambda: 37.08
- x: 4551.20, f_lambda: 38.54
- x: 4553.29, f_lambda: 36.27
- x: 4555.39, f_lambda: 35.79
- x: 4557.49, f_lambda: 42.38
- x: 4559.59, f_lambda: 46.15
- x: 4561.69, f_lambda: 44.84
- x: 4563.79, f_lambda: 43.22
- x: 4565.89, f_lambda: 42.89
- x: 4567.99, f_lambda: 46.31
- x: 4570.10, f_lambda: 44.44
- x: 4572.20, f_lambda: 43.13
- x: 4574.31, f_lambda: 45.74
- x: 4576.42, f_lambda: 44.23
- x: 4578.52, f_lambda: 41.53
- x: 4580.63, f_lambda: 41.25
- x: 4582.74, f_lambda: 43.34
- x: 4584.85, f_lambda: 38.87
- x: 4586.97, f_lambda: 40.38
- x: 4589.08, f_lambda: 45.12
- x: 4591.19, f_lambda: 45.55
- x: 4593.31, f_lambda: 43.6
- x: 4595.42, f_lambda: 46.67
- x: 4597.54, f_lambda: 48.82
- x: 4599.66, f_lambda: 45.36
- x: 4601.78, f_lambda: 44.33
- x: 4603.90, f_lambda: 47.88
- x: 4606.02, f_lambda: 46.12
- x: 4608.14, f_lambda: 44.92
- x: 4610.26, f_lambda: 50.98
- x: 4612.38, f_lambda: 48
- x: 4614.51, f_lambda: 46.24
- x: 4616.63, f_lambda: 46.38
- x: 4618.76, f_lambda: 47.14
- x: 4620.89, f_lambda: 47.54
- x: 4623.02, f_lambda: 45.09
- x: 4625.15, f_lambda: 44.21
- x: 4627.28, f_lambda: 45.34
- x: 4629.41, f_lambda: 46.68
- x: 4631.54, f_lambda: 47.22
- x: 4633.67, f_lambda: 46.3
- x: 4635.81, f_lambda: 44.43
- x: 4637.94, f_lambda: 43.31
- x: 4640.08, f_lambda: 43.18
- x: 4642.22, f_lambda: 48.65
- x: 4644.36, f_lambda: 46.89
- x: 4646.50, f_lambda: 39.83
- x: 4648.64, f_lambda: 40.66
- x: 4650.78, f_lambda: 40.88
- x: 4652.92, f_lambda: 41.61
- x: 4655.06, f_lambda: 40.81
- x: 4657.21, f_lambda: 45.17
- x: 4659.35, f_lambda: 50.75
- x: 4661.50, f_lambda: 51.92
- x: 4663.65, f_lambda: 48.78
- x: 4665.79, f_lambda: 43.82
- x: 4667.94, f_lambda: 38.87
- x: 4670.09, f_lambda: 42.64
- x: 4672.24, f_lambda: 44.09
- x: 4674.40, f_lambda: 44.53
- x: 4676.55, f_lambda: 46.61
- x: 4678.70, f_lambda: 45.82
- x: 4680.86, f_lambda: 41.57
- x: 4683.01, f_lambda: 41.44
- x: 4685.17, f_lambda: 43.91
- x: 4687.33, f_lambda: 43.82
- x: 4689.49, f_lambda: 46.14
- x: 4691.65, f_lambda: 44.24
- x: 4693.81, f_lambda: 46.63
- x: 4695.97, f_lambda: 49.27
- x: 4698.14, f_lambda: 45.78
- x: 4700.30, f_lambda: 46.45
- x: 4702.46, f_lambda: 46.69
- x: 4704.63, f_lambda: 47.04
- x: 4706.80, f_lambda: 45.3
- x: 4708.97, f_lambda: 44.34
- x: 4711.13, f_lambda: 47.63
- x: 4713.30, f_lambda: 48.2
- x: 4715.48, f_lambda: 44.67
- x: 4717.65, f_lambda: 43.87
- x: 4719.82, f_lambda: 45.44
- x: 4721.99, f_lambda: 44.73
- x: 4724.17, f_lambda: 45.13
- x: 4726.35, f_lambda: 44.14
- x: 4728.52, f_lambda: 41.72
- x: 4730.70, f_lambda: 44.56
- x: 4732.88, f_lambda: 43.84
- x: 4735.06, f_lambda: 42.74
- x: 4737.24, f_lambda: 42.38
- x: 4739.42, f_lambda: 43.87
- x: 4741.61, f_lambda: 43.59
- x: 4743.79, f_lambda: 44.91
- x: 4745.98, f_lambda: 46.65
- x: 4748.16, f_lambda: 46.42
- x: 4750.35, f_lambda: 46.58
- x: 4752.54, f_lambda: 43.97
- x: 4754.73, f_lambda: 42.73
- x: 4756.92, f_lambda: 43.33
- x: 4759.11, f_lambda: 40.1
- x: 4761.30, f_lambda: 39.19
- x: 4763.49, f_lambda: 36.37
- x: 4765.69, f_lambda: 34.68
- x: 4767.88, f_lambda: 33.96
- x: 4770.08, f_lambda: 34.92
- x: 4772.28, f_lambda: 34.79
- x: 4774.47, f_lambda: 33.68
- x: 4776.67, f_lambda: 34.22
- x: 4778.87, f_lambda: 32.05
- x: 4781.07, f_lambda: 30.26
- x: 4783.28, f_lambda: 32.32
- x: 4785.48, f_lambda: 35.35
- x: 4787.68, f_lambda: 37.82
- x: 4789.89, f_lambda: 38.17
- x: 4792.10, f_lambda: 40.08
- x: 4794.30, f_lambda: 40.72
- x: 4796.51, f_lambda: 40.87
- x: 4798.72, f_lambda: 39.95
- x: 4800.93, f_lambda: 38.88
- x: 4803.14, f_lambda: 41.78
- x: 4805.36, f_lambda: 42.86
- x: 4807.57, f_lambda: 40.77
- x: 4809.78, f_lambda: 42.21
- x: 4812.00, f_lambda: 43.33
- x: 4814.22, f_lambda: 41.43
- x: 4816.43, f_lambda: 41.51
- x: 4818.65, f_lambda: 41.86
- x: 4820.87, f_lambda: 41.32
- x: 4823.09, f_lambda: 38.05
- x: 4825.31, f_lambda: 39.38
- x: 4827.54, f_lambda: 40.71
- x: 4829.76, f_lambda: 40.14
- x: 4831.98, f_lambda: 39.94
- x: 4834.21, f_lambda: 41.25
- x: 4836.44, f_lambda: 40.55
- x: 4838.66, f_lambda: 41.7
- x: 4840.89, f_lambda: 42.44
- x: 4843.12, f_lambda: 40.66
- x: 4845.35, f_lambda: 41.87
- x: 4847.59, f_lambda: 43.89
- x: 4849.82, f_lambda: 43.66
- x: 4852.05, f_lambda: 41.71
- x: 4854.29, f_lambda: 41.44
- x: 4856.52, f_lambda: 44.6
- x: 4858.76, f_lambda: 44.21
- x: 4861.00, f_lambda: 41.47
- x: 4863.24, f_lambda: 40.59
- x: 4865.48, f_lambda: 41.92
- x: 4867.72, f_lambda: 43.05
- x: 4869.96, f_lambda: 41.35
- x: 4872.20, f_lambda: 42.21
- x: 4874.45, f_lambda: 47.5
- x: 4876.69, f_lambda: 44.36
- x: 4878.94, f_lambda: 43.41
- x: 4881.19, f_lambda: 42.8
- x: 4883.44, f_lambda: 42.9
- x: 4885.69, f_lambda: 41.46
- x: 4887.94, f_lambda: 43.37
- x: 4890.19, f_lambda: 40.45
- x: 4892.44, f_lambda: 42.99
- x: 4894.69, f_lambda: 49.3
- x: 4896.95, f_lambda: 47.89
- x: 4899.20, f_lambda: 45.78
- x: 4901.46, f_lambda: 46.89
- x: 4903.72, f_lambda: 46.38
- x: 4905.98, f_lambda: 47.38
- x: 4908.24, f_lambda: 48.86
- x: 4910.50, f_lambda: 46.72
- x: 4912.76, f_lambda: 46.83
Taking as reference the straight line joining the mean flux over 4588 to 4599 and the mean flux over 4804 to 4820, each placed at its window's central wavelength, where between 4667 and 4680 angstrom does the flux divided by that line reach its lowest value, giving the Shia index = 4667.94 angstrom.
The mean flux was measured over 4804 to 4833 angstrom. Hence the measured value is 41.0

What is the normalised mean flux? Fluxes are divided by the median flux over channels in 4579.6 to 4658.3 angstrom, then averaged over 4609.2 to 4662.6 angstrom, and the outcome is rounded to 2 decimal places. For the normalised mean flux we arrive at 1.01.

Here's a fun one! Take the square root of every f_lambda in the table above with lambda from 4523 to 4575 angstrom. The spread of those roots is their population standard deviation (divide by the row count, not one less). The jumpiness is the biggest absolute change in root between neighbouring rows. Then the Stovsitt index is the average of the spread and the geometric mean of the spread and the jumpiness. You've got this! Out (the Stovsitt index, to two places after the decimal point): 0.49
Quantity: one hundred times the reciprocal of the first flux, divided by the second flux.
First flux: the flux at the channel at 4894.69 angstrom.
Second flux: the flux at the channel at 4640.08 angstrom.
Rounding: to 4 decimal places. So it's 0.0470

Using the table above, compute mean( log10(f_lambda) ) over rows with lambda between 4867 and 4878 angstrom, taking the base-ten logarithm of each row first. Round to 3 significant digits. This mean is 1.64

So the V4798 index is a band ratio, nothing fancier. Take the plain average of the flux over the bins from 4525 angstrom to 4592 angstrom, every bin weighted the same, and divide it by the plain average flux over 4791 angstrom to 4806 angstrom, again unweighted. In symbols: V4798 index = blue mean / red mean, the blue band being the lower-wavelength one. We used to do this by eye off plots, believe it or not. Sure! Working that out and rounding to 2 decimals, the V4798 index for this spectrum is 0.97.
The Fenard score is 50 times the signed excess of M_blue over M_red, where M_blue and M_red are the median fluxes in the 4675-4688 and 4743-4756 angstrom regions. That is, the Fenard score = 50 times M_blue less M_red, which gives -90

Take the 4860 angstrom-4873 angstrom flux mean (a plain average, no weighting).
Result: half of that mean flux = 20.9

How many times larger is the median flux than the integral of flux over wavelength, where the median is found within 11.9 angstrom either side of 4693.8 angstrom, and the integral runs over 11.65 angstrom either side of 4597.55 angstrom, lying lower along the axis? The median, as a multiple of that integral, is 0.0437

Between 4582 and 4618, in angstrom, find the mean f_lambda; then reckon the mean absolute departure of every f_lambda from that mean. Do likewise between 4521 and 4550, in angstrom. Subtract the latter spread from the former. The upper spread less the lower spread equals -1.8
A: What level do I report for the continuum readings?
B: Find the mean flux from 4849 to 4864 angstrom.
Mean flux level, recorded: 43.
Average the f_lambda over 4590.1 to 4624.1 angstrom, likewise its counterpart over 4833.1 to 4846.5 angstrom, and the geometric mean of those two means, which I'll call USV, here 43.9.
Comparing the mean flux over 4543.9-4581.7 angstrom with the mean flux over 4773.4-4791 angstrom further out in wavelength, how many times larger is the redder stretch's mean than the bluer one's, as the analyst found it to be 0.83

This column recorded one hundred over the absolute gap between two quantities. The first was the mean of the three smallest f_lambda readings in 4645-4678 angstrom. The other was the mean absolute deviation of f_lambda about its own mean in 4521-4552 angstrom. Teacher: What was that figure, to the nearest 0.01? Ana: 2.78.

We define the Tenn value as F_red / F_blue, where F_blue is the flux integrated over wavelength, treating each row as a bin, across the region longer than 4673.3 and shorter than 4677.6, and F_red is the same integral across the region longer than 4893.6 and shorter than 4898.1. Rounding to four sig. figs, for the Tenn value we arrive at 1.117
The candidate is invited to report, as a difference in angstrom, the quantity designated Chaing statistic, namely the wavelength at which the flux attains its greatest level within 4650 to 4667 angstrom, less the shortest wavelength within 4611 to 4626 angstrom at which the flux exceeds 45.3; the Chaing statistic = 49.1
